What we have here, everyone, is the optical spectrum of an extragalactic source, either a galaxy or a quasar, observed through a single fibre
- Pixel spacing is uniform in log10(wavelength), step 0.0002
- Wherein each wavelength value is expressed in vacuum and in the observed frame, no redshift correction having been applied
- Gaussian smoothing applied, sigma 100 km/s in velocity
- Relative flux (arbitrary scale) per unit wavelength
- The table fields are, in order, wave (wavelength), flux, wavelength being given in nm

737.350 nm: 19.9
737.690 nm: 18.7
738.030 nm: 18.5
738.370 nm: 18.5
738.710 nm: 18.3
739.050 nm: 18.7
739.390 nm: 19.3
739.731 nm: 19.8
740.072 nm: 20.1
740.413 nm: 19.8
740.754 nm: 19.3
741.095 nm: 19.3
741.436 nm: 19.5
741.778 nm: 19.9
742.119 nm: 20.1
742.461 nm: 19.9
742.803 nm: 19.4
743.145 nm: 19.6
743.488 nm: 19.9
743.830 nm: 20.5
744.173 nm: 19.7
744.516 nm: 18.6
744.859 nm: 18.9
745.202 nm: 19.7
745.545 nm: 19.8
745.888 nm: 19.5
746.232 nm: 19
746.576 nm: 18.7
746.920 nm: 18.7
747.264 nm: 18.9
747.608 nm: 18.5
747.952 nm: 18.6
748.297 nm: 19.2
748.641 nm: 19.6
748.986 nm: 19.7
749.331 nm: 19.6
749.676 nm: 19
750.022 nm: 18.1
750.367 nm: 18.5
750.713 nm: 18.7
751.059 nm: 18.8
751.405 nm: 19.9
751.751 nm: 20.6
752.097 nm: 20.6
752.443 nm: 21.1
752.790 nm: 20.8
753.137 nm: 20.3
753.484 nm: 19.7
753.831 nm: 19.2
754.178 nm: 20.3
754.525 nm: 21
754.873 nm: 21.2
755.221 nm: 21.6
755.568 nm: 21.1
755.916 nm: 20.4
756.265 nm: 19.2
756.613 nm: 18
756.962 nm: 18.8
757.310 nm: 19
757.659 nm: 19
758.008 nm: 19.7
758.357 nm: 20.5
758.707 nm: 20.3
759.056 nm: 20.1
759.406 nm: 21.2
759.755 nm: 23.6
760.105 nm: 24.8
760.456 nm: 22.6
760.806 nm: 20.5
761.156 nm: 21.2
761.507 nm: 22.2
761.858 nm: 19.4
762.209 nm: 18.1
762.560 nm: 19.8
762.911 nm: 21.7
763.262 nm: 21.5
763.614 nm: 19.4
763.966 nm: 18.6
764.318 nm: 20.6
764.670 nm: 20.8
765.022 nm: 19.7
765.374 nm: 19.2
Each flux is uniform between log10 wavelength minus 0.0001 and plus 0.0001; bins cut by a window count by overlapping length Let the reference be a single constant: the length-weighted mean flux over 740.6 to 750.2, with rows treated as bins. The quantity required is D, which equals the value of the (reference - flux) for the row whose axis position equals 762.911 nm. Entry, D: -2.4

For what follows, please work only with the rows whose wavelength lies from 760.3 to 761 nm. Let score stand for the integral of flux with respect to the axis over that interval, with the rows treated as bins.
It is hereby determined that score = 15.1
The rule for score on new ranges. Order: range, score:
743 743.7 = 13.9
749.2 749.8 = 11.6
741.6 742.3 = 14.0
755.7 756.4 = 13.9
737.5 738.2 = 13.0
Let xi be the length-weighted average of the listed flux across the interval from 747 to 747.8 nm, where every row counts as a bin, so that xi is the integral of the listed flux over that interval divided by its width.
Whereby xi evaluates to 18.7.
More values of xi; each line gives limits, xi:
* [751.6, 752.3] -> 20.6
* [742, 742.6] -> 20.0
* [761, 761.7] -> 21.6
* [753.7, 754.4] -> 19.9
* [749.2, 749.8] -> 19.3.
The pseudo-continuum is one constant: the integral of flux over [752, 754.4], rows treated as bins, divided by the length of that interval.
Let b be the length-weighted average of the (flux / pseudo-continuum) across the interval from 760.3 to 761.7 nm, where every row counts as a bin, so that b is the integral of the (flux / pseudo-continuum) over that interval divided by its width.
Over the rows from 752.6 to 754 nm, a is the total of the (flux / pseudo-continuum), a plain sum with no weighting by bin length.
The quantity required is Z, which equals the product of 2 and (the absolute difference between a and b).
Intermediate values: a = 3.94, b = 1.06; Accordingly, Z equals 5.8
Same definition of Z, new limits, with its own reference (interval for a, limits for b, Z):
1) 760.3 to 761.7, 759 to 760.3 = 6.3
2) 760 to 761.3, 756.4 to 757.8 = 6.9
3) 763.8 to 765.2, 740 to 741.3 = 5.9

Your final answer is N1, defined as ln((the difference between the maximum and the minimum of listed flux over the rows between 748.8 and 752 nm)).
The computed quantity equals 0.9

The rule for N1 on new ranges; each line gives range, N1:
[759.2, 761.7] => 1.5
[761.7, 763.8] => 1.3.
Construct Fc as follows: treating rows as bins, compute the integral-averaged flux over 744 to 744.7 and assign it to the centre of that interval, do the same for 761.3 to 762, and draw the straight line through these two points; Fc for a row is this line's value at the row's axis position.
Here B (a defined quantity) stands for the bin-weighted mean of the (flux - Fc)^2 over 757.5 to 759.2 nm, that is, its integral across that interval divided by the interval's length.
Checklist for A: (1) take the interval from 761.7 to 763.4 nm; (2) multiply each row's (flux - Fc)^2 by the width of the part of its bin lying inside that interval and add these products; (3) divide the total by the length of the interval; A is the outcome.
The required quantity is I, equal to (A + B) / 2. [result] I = 1.6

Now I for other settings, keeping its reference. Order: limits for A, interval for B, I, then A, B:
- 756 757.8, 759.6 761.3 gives 4.2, 2.6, 6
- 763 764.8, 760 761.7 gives 2.9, 1.9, 4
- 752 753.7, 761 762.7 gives 1.7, 0.5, 3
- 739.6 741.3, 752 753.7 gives 0.8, 1.0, 1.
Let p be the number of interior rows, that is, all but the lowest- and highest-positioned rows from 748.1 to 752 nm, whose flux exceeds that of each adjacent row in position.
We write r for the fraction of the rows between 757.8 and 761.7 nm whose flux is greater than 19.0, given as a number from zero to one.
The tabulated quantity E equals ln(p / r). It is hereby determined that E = 0.0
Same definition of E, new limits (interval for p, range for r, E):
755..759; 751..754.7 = 0.1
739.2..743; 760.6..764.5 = 0.9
